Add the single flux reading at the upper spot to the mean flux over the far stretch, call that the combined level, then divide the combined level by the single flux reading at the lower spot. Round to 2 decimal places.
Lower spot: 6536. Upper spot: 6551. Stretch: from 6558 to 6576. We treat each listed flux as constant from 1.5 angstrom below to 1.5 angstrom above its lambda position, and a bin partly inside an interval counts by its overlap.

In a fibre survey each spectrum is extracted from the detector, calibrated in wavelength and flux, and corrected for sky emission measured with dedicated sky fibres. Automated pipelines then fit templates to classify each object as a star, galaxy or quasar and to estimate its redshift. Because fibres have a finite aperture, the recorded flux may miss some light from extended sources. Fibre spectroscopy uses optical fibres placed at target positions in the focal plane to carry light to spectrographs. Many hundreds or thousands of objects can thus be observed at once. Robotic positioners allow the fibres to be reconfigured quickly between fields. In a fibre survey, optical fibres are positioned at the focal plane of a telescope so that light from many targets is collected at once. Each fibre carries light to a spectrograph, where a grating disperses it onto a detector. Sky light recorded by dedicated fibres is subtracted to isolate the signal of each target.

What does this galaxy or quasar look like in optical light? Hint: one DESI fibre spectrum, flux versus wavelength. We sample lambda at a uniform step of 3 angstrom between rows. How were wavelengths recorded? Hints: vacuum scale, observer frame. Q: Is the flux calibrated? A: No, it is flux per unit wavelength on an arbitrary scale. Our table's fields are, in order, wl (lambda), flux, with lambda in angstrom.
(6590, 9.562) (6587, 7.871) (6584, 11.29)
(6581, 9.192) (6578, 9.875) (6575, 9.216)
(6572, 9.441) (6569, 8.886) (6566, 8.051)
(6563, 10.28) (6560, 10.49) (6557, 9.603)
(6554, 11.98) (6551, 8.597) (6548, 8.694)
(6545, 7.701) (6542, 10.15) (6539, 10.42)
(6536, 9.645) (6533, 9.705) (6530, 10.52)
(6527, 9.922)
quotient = 1.87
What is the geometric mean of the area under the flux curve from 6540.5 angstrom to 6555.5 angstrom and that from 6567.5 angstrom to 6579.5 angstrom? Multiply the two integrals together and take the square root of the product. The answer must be 126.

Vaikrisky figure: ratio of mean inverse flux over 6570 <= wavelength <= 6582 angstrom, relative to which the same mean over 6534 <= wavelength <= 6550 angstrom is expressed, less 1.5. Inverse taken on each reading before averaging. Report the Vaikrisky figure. -0.477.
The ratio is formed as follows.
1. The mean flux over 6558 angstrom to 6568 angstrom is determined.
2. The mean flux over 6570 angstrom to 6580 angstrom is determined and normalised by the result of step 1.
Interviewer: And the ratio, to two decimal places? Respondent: 0.99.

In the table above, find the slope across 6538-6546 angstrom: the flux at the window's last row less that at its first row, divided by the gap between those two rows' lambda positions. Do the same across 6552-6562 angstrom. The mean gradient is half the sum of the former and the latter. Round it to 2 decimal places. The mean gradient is -0.35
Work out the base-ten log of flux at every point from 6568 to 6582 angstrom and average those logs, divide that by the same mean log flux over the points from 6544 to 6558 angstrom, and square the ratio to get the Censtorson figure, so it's 1.01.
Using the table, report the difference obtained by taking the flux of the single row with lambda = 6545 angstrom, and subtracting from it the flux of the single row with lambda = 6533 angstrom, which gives -2.0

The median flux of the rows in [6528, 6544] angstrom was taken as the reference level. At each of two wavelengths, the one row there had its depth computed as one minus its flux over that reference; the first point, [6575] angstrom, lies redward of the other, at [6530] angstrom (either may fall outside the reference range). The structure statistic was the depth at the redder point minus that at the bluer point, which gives 0.13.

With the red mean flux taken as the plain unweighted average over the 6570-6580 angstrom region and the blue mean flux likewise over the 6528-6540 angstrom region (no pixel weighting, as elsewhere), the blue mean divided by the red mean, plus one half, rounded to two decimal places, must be 1.56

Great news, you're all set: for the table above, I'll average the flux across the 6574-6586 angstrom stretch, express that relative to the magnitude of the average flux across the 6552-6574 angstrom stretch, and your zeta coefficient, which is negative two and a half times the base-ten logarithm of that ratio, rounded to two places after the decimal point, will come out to -0.01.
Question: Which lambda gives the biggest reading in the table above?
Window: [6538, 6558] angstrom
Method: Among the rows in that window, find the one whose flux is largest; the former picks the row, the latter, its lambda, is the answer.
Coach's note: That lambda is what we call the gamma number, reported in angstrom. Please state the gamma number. 6554 angstrom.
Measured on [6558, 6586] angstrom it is 6584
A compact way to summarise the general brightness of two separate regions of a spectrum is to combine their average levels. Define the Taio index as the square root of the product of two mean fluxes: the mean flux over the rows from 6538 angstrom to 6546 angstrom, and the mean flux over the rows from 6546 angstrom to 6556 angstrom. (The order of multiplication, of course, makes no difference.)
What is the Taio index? 9.6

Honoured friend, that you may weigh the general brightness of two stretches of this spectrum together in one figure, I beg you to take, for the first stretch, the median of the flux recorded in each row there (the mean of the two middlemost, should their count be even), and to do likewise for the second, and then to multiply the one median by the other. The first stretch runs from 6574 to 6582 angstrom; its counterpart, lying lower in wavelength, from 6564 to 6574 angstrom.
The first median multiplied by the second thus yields 81.9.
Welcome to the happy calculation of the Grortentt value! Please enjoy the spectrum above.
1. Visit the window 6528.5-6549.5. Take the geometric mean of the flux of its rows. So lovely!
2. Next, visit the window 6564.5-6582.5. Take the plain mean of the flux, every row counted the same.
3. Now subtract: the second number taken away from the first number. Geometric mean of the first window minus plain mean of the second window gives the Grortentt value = 0.39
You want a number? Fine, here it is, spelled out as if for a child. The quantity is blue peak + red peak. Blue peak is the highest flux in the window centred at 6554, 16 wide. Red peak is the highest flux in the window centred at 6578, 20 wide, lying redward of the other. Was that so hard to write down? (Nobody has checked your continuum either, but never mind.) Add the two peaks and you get 23.3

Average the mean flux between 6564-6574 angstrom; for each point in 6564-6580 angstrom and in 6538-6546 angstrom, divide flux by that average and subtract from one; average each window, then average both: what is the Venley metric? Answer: -0.05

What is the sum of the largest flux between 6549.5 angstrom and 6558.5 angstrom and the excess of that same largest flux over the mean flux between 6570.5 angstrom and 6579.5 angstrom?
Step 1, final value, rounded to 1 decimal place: 14.4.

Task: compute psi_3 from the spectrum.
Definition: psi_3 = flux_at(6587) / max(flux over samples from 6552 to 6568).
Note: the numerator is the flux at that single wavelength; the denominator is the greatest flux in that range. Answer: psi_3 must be 0.66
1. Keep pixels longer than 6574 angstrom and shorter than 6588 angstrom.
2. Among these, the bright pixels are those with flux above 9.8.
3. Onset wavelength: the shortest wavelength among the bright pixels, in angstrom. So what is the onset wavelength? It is 6578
